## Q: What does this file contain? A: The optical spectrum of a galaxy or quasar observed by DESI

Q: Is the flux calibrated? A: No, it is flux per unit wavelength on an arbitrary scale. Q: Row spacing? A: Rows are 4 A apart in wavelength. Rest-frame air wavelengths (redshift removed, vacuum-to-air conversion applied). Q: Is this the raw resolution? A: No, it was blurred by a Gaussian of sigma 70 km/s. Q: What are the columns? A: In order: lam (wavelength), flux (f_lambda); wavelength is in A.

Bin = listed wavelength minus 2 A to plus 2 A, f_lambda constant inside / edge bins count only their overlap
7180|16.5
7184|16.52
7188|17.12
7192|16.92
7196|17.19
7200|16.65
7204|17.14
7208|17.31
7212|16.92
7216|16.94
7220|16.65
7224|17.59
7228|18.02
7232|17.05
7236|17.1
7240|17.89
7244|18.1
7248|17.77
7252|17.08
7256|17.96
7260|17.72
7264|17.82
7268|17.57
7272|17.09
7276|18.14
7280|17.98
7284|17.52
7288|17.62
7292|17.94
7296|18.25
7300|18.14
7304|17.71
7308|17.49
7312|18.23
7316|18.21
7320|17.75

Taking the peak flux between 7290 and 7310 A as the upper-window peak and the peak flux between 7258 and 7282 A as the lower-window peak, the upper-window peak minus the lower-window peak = 0.11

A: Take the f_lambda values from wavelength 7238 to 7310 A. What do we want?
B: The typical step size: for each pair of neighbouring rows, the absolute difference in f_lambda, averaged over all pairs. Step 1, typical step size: 0.37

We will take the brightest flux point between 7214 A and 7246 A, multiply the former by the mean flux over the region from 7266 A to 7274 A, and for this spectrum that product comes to 314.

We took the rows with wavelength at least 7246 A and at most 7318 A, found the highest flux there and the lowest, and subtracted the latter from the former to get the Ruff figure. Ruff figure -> 1.2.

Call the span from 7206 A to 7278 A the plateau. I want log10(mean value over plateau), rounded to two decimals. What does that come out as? 1.24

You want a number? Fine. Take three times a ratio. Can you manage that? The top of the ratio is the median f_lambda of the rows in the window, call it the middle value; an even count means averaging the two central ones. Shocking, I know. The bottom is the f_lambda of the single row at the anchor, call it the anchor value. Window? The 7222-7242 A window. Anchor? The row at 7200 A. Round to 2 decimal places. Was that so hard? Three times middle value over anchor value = 3.17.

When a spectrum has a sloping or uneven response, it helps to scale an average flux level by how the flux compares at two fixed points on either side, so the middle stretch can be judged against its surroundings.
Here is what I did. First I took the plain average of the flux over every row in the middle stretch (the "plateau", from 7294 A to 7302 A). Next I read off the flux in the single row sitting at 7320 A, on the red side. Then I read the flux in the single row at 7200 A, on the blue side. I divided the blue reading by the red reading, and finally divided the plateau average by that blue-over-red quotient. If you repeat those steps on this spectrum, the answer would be 19.4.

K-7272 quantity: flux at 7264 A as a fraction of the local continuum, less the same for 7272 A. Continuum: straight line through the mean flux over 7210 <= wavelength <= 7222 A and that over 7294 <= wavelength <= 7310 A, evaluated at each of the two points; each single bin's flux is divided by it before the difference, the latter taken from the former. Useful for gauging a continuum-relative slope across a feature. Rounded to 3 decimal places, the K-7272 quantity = 0.047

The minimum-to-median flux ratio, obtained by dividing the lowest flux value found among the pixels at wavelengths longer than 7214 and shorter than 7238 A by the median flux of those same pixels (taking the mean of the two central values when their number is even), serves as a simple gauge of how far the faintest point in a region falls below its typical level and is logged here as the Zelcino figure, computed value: 0.9751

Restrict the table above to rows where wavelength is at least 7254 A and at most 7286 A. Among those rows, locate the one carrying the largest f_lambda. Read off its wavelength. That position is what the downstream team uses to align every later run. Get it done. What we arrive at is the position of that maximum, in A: 7276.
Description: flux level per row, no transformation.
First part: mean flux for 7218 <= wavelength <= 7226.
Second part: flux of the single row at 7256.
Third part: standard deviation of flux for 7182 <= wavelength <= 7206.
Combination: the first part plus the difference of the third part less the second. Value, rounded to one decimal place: -0.6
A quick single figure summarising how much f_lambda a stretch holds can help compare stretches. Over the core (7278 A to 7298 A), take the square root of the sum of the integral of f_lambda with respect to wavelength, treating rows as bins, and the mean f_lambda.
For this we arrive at 19.4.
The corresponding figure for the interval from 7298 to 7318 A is 19.4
